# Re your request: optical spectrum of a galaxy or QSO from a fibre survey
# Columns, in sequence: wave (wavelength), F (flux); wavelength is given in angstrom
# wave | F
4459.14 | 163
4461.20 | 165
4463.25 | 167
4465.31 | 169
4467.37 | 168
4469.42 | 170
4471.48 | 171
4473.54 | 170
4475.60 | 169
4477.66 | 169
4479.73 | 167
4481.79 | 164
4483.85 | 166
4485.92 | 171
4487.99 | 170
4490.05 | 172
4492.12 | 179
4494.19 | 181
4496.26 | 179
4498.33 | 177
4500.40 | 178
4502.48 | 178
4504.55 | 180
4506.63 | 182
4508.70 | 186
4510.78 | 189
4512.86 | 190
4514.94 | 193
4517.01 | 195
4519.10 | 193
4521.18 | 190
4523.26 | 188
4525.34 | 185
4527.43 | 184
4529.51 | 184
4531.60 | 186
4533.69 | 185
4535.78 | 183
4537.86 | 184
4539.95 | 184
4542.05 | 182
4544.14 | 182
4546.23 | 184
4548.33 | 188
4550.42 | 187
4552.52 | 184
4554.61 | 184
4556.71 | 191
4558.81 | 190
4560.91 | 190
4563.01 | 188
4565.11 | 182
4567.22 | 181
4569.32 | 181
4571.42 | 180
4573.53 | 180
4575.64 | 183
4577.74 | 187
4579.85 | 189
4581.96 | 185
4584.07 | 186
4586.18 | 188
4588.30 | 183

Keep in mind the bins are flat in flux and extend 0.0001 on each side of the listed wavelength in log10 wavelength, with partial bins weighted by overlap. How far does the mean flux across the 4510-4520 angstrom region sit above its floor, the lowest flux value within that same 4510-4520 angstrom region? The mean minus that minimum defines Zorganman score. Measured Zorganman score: 3.0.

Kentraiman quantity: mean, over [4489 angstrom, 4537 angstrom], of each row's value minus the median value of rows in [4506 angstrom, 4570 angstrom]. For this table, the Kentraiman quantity -0.8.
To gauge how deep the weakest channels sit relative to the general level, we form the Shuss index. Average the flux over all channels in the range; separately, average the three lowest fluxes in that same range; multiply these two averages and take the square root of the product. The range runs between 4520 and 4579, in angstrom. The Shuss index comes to 183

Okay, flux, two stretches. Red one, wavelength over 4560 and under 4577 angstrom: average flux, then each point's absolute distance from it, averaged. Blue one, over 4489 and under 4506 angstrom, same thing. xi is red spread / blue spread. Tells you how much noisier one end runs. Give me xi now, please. 1.7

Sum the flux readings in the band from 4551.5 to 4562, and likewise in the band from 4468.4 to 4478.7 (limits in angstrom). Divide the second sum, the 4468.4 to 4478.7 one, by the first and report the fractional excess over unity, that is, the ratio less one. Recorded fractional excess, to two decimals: -0.10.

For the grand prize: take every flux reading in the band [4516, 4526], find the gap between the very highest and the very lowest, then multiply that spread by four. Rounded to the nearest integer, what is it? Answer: 40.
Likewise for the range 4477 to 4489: 28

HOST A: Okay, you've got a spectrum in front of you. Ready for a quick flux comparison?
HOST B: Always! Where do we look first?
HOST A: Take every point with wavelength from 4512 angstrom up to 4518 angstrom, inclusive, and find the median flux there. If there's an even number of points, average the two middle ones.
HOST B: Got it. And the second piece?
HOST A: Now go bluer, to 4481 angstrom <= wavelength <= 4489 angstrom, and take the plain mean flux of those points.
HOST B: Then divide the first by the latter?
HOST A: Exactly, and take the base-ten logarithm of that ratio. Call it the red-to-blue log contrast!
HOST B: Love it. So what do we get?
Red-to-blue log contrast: 0.061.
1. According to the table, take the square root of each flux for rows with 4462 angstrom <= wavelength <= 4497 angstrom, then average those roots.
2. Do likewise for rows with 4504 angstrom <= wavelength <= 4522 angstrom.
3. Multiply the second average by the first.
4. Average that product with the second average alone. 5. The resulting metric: 96.6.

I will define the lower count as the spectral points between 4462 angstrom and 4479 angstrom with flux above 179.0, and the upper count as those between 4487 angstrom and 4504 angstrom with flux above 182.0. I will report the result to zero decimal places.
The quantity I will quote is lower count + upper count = 0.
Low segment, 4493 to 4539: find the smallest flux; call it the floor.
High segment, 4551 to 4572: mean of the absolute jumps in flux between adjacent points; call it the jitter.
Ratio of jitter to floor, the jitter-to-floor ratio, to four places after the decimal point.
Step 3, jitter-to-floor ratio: 0.0113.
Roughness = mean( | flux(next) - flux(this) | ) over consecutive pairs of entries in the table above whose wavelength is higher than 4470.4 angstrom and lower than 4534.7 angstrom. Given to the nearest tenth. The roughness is 2.1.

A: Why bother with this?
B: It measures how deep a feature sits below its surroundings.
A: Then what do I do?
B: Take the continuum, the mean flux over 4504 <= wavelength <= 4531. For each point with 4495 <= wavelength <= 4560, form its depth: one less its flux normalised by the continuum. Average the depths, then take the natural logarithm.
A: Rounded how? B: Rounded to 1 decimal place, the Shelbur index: -4.4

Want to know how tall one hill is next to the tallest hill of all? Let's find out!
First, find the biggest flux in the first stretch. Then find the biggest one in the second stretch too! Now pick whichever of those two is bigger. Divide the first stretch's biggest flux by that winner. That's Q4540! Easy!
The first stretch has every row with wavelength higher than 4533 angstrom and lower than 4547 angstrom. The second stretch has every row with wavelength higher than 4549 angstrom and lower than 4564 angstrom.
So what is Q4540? 0.97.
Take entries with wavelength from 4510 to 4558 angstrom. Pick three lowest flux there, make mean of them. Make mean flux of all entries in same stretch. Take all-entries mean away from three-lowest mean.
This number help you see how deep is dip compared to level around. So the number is -4.4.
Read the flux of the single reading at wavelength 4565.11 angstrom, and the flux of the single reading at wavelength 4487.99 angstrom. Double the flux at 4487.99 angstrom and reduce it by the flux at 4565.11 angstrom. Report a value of 158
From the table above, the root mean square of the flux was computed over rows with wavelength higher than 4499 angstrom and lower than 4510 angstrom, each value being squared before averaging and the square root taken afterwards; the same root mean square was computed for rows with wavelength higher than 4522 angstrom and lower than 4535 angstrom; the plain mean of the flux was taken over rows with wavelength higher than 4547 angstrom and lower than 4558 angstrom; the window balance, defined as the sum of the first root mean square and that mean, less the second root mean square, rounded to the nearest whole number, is 182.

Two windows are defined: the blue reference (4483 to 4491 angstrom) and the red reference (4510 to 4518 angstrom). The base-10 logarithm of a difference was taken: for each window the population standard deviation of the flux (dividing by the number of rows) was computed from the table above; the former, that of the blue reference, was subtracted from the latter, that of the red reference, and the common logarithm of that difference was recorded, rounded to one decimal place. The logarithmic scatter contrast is -1.0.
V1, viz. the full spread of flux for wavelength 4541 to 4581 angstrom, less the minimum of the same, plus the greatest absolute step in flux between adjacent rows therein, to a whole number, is -162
